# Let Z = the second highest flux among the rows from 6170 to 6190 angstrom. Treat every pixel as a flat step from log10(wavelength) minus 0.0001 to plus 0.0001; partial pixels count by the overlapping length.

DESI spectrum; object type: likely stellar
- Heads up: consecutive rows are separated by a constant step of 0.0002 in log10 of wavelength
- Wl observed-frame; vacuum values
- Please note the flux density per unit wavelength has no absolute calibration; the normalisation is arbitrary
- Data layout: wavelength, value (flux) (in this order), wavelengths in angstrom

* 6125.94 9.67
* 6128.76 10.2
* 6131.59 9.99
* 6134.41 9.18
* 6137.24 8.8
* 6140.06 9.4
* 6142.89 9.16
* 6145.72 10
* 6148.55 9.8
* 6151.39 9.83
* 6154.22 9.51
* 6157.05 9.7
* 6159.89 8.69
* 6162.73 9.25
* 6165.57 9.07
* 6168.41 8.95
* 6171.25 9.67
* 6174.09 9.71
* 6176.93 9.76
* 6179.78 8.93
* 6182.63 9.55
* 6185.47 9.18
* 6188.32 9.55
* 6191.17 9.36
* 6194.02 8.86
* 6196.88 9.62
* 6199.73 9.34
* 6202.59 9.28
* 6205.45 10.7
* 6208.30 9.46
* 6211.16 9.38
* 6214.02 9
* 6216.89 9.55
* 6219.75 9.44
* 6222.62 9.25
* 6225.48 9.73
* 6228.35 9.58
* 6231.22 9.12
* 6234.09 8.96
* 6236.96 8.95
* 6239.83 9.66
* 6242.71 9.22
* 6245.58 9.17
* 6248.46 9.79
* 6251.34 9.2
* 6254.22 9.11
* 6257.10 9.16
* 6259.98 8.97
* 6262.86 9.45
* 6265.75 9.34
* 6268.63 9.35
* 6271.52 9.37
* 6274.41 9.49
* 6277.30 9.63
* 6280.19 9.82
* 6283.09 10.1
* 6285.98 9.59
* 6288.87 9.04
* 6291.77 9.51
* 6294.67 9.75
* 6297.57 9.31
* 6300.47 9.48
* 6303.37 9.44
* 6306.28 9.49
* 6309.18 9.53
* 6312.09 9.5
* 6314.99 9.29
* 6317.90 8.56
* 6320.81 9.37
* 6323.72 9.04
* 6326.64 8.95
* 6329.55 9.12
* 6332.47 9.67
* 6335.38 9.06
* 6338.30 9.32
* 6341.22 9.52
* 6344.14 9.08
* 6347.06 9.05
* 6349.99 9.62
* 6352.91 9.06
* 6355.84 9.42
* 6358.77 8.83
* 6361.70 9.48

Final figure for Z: 9.71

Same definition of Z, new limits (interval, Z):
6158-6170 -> 9.07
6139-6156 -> 9.83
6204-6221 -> 9.55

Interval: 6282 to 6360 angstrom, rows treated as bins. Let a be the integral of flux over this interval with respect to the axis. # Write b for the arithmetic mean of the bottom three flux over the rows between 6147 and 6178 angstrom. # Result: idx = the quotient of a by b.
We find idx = 82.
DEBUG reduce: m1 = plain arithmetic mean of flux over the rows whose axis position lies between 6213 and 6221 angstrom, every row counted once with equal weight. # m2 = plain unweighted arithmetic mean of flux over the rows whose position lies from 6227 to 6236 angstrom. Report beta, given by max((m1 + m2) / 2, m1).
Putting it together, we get 9.33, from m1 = 9.330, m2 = 9.2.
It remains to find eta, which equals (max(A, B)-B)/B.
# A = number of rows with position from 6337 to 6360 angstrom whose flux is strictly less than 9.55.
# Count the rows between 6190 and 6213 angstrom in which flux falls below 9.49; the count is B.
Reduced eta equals 0.17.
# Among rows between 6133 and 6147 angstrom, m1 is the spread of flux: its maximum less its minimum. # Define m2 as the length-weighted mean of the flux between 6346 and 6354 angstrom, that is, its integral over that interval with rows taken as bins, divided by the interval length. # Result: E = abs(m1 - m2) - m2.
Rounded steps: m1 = 1.2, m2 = 9.26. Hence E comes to -1.20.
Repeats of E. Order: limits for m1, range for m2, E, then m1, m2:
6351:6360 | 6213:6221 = -0.59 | 0.6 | 9.34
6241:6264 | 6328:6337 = -0.82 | 0.8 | 9.29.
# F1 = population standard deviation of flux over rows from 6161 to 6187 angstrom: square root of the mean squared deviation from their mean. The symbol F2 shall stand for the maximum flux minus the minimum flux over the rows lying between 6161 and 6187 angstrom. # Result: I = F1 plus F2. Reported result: 1.1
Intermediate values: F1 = 0.32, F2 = 0.83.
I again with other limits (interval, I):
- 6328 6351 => 0.9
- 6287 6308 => 0.9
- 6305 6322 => 1.3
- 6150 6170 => 1.5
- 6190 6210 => 2.4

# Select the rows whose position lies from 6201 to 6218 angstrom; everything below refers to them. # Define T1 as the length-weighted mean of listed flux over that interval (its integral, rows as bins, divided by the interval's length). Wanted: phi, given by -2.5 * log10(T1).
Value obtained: -2.45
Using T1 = 9.56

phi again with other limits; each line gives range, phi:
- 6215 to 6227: -2.44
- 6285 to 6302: -2.44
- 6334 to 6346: -2.41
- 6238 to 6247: -2.43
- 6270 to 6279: -2.44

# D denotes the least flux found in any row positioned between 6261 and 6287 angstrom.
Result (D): 9.34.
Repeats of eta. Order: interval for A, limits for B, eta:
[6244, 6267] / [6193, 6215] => 0.17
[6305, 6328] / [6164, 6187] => 1.00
